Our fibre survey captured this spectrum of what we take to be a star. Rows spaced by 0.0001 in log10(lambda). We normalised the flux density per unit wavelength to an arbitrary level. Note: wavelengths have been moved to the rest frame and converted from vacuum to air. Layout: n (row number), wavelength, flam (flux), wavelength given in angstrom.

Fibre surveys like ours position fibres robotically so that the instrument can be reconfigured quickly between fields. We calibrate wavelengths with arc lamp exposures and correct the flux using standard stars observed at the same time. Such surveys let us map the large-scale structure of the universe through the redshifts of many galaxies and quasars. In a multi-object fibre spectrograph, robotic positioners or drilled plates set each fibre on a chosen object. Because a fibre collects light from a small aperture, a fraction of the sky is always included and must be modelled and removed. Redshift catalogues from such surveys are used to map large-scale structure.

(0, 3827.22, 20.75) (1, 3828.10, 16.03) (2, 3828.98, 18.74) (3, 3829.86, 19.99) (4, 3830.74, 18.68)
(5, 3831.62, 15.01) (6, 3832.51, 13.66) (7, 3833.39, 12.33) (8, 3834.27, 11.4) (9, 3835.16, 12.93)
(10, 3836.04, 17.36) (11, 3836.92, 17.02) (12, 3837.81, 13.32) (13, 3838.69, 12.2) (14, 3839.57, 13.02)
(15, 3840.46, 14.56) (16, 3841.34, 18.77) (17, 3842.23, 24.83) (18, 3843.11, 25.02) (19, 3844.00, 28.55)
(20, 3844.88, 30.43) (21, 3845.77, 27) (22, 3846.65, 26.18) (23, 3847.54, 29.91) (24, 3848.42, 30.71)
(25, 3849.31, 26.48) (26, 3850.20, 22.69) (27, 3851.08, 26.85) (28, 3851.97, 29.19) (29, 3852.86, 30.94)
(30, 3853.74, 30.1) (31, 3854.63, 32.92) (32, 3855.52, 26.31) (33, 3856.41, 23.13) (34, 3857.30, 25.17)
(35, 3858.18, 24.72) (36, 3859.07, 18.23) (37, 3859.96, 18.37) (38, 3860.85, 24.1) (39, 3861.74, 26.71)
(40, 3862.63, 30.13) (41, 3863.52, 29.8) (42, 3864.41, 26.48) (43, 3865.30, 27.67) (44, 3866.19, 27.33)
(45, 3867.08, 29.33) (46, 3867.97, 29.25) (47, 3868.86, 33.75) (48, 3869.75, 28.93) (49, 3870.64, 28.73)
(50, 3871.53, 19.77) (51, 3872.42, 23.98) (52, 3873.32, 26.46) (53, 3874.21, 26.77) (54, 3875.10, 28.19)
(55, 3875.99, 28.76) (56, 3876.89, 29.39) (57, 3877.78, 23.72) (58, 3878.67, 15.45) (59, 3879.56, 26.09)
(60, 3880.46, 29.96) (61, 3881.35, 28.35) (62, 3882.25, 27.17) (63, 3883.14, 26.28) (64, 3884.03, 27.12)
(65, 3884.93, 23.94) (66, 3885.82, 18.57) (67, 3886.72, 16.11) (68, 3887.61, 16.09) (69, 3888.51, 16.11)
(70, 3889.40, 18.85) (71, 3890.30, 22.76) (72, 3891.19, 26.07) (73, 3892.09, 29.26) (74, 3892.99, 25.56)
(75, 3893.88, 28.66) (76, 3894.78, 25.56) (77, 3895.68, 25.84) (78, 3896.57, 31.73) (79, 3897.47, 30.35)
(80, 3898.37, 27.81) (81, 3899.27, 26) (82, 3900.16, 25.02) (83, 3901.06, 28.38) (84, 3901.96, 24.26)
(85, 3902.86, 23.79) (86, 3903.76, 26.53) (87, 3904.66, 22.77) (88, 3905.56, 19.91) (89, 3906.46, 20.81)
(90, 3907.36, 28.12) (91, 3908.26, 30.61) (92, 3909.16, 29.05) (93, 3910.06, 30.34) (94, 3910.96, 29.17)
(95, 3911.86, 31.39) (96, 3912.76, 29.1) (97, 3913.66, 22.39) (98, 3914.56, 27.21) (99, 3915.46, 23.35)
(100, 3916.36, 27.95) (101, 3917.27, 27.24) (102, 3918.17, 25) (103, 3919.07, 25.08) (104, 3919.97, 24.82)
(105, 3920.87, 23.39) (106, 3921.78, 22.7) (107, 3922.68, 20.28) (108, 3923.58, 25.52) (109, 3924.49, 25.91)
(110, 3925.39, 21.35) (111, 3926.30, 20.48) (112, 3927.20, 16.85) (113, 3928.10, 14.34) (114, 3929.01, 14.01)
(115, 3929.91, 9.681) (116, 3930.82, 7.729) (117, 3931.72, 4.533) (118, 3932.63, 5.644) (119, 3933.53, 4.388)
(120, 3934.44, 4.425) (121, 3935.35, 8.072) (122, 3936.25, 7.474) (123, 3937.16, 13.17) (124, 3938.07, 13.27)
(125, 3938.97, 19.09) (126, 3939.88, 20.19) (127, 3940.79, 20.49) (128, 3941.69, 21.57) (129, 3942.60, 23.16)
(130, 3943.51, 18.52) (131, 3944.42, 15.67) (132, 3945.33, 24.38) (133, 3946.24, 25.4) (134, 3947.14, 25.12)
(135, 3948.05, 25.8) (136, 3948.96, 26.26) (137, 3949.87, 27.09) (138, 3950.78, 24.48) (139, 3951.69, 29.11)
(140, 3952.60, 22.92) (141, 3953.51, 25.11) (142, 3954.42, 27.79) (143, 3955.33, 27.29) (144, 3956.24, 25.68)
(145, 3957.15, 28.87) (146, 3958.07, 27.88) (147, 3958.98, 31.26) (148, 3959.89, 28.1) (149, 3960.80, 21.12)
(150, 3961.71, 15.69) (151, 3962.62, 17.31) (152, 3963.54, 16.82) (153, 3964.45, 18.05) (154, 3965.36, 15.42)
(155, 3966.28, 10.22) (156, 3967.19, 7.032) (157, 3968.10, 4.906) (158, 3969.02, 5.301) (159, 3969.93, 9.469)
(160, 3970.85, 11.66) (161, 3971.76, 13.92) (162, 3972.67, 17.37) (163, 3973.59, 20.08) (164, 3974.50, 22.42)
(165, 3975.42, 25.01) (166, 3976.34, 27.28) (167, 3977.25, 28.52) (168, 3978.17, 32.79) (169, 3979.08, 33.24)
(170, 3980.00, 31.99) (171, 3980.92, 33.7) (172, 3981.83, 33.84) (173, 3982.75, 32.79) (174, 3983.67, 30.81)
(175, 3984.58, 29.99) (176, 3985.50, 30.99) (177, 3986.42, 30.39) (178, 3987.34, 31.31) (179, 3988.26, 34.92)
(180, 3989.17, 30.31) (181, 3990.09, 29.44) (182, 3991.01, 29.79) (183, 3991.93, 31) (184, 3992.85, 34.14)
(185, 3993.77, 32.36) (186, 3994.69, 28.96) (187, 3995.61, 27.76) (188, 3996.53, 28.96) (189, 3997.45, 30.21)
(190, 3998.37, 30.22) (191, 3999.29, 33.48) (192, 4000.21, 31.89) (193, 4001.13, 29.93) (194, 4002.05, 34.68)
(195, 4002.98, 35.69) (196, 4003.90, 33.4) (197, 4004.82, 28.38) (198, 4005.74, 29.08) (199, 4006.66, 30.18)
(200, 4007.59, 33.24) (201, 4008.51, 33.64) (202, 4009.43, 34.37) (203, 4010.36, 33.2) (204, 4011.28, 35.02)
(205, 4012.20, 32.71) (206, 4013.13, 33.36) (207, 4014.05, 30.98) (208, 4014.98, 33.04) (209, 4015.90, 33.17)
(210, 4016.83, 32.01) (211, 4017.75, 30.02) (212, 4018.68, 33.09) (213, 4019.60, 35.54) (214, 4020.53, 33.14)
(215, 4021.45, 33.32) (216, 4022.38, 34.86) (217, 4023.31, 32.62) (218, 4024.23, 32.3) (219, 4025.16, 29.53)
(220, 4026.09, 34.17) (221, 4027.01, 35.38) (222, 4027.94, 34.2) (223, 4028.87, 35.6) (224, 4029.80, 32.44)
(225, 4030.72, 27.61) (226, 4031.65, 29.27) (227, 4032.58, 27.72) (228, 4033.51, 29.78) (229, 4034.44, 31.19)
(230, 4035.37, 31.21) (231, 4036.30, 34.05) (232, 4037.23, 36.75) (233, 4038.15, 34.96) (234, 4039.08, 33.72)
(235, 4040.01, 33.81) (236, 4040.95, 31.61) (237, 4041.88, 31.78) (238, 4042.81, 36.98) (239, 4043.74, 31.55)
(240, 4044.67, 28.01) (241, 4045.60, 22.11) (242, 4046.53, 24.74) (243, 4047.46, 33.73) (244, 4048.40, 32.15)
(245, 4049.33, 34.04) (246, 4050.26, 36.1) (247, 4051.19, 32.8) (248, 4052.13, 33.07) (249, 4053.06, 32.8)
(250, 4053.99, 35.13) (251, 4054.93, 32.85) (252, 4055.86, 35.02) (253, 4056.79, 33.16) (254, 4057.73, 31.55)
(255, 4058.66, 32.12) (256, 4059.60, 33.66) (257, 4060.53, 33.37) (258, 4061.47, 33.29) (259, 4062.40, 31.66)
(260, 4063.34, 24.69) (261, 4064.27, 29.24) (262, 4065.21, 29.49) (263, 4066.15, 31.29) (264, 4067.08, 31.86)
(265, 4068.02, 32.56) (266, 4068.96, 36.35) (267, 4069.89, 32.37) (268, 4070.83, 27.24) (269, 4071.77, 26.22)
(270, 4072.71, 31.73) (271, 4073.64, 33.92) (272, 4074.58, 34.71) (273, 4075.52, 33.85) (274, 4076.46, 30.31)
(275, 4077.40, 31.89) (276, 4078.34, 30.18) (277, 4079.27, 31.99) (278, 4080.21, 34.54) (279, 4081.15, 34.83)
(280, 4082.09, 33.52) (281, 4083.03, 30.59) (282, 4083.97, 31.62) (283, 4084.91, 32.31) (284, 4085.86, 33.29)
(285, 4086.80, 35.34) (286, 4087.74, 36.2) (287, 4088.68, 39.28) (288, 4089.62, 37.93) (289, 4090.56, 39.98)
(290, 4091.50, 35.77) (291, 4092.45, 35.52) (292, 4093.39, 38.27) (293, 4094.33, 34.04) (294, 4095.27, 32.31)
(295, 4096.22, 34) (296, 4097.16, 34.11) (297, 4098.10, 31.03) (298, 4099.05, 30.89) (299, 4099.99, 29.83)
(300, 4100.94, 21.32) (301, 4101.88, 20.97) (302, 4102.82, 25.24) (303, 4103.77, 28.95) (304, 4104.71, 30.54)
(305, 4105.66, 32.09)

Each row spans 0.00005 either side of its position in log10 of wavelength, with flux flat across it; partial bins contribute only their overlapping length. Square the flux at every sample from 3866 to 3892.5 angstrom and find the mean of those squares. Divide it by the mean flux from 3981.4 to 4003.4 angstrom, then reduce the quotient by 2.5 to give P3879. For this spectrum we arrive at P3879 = 18.3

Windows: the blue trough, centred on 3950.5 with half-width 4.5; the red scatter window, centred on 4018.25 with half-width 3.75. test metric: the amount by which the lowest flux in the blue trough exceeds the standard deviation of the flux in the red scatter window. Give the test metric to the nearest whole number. 21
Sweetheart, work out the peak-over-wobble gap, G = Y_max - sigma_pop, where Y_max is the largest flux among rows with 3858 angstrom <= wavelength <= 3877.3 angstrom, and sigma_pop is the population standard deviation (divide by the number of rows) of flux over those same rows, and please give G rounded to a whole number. 30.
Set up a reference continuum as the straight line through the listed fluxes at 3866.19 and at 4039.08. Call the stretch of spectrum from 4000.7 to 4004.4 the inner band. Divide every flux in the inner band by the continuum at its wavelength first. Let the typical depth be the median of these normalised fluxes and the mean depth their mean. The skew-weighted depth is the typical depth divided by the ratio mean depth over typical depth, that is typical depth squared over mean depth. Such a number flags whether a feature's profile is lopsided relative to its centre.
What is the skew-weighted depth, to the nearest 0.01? 1.07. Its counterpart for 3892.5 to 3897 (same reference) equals 0.85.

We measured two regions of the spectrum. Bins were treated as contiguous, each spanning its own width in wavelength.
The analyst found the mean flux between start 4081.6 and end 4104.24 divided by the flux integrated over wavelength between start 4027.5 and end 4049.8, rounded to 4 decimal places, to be 0.0462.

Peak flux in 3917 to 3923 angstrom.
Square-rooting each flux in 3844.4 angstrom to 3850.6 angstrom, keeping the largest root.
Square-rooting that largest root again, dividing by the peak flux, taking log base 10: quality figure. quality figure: -1.06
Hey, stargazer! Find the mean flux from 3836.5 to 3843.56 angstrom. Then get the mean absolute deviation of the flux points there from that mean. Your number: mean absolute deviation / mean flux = 0.239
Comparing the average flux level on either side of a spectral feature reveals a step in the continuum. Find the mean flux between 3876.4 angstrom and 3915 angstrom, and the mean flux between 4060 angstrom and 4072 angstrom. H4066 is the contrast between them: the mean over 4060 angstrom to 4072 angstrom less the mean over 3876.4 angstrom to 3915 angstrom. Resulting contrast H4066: 5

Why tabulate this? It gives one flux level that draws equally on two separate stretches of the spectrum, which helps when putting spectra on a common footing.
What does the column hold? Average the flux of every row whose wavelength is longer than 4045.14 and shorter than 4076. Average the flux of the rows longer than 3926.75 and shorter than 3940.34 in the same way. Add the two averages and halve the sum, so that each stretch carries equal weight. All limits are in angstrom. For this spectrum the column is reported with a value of 21.3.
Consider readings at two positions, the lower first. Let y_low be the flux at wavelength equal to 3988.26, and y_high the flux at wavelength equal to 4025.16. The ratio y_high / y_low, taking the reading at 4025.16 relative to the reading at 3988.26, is 0.85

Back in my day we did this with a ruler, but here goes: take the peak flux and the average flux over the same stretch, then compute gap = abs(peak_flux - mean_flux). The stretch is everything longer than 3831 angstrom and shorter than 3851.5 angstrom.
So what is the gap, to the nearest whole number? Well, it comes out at 10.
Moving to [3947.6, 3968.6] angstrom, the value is 9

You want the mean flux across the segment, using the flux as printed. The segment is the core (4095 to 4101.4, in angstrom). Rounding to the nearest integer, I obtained 30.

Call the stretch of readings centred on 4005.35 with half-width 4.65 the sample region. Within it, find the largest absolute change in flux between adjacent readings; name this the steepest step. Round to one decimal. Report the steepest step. 5.0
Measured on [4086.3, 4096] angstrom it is 4.2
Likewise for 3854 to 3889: 10.6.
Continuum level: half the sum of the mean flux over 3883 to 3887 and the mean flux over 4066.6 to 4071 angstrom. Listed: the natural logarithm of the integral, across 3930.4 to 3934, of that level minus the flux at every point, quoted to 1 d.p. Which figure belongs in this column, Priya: 4.4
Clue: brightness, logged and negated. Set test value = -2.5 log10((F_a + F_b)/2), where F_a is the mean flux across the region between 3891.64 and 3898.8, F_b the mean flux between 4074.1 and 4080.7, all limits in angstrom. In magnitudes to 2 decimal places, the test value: -3.70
